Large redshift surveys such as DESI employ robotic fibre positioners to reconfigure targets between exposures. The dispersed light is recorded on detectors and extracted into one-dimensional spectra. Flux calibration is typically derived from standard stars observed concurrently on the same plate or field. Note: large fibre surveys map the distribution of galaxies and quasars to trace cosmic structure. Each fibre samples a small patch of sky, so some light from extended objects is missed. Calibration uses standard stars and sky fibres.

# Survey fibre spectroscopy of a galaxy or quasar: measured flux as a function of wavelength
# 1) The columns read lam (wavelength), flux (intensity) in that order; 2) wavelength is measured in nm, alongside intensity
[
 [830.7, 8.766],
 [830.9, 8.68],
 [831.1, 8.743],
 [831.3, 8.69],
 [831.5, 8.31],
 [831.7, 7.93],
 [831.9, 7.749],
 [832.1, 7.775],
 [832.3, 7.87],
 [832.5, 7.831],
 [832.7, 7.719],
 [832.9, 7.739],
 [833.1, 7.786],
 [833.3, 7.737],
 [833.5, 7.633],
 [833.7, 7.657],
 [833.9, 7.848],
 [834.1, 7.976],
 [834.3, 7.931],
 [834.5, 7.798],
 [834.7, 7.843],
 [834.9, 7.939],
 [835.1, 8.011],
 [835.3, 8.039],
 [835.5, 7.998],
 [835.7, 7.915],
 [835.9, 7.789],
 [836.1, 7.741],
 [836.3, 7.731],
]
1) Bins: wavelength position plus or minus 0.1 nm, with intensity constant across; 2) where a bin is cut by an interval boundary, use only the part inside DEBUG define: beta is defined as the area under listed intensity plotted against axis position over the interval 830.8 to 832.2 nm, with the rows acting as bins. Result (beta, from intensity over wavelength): 12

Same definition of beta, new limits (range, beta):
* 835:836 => 8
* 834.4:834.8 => 3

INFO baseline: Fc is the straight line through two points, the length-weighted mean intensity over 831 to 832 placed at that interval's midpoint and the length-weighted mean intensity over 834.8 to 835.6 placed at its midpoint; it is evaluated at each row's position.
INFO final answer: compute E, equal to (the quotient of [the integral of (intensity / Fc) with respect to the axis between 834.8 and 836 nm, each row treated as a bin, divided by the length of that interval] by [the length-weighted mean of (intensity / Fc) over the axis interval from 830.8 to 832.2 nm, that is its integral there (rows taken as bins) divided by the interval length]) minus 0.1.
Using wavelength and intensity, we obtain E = 0.90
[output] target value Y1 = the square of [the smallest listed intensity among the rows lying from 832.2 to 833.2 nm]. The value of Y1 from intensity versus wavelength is 59.6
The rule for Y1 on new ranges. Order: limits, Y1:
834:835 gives 60.8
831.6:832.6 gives 60.0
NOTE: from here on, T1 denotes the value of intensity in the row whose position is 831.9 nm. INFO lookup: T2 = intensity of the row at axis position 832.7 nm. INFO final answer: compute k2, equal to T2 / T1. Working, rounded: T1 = 7.749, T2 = 7.719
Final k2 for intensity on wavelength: 1.00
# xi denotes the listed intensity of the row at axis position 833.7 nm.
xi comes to 7.657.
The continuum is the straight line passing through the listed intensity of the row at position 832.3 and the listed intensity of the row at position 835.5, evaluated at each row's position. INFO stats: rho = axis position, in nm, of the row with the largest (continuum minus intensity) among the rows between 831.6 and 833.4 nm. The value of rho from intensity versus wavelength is 833.3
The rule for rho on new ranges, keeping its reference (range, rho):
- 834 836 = 835.9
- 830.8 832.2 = 831.9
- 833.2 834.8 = 833.5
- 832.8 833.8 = 833.5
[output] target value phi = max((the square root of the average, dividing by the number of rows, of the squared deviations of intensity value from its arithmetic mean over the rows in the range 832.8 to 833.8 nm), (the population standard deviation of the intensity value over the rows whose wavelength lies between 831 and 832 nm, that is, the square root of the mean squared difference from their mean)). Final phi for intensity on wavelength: 0.40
